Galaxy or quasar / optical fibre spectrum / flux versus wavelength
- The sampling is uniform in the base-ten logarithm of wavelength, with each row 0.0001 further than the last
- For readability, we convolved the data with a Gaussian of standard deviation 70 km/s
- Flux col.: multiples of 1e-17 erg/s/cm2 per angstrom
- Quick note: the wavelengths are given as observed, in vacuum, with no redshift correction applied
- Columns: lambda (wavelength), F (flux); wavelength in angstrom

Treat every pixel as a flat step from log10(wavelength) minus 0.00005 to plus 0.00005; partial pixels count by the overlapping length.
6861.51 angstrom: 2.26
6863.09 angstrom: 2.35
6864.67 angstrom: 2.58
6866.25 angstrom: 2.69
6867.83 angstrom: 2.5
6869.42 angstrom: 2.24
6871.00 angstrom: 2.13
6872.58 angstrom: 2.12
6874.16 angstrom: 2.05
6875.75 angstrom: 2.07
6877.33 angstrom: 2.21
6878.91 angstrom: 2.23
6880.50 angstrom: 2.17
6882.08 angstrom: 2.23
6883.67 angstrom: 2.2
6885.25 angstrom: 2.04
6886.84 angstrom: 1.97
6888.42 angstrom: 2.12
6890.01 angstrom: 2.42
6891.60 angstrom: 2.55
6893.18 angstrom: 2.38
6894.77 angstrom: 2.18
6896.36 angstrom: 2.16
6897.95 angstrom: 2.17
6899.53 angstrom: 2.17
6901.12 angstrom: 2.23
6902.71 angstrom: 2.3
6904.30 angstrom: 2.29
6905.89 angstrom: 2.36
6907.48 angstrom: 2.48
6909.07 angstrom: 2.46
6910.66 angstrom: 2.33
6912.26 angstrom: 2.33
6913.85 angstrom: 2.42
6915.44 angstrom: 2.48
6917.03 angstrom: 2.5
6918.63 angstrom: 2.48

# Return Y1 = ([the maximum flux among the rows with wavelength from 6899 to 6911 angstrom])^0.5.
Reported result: 1.57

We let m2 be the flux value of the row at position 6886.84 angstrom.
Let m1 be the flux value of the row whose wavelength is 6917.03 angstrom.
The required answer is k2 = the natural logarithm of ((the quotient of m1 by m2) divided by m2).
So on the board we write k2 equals -0.44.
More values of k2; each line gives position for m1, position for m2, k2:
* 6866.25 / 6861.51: -0.64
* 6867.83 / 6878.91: -0.69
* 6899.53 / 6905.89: -0.94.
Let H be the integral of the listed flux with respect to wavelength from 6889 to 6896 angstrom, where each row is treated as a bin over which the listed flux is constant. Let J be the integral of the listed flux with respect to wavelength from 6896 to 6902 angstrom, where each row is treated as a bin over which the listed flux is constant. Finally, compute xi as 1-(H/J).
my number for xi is -0.3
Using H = 16.5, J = 13.1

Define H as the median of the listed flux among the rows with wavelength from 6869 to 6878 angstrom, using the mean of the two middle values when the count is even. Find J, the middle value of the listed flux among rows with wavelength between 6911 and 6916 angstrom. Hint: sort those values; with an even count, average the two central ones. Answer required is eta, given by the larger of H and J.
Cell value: 2.42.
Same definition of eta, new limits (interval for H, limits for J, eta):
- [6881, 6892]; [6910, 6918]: 2.42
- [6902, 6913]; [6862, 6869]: 2.54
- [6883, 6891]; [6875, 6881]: 2.19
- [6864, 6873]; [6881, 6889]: 2.37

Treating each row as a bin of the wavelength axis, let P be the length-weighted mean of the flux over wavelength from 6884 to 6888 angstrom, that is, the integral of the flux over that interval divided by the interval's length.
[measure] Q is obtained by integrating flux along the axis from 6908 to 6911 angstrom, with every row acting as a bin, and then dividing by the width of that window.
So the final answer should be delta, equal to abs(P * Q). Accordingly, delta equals 4.93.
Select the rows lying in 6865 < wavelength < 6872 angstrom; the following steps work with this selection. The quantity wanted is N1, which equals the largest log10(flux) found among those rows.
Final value 0.430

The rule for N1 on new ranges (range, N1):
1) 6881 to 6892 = 0.407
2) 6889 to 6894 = 0.407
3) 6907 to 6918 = 0.398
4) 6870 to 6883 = 0.348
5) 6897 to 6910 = 0.394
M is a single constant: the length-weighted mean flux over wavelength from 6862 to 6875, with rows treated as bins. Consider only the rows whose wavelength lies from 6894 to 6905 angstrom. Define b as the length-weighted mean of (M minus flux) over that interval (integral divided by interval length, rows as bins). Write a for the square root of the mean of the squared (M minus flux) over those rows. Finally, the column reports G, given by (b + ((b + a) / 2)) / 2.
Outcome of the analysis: 0.12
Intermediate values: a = 0.13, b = 0.12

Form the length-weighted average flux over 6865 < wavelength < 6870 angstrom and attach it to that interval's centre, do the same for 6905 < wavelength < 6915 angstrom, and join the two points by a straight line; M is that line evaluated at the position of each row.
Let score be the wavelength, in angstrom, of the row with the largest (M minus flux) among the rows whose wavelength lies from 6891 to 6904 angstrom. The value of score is 6896.36 angstrom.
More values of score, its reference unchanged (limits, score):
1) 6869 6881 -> 6874.16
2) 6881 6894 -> 6886.84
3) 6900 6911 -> 6901.12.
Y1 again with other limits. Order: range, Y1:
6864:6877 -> 1.64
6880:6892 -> 1.60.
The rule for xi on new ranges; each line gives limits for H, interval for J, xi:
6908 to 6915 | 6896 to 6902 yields -0.3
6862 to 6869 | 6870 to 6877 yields -0.2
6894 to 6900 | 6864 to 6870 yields 0.1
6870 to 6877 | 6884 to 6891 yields 0.0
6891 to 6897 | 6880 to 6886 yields -0.1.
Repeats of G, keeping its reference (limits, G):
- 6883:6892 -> 0.15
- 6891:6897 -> 0.05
